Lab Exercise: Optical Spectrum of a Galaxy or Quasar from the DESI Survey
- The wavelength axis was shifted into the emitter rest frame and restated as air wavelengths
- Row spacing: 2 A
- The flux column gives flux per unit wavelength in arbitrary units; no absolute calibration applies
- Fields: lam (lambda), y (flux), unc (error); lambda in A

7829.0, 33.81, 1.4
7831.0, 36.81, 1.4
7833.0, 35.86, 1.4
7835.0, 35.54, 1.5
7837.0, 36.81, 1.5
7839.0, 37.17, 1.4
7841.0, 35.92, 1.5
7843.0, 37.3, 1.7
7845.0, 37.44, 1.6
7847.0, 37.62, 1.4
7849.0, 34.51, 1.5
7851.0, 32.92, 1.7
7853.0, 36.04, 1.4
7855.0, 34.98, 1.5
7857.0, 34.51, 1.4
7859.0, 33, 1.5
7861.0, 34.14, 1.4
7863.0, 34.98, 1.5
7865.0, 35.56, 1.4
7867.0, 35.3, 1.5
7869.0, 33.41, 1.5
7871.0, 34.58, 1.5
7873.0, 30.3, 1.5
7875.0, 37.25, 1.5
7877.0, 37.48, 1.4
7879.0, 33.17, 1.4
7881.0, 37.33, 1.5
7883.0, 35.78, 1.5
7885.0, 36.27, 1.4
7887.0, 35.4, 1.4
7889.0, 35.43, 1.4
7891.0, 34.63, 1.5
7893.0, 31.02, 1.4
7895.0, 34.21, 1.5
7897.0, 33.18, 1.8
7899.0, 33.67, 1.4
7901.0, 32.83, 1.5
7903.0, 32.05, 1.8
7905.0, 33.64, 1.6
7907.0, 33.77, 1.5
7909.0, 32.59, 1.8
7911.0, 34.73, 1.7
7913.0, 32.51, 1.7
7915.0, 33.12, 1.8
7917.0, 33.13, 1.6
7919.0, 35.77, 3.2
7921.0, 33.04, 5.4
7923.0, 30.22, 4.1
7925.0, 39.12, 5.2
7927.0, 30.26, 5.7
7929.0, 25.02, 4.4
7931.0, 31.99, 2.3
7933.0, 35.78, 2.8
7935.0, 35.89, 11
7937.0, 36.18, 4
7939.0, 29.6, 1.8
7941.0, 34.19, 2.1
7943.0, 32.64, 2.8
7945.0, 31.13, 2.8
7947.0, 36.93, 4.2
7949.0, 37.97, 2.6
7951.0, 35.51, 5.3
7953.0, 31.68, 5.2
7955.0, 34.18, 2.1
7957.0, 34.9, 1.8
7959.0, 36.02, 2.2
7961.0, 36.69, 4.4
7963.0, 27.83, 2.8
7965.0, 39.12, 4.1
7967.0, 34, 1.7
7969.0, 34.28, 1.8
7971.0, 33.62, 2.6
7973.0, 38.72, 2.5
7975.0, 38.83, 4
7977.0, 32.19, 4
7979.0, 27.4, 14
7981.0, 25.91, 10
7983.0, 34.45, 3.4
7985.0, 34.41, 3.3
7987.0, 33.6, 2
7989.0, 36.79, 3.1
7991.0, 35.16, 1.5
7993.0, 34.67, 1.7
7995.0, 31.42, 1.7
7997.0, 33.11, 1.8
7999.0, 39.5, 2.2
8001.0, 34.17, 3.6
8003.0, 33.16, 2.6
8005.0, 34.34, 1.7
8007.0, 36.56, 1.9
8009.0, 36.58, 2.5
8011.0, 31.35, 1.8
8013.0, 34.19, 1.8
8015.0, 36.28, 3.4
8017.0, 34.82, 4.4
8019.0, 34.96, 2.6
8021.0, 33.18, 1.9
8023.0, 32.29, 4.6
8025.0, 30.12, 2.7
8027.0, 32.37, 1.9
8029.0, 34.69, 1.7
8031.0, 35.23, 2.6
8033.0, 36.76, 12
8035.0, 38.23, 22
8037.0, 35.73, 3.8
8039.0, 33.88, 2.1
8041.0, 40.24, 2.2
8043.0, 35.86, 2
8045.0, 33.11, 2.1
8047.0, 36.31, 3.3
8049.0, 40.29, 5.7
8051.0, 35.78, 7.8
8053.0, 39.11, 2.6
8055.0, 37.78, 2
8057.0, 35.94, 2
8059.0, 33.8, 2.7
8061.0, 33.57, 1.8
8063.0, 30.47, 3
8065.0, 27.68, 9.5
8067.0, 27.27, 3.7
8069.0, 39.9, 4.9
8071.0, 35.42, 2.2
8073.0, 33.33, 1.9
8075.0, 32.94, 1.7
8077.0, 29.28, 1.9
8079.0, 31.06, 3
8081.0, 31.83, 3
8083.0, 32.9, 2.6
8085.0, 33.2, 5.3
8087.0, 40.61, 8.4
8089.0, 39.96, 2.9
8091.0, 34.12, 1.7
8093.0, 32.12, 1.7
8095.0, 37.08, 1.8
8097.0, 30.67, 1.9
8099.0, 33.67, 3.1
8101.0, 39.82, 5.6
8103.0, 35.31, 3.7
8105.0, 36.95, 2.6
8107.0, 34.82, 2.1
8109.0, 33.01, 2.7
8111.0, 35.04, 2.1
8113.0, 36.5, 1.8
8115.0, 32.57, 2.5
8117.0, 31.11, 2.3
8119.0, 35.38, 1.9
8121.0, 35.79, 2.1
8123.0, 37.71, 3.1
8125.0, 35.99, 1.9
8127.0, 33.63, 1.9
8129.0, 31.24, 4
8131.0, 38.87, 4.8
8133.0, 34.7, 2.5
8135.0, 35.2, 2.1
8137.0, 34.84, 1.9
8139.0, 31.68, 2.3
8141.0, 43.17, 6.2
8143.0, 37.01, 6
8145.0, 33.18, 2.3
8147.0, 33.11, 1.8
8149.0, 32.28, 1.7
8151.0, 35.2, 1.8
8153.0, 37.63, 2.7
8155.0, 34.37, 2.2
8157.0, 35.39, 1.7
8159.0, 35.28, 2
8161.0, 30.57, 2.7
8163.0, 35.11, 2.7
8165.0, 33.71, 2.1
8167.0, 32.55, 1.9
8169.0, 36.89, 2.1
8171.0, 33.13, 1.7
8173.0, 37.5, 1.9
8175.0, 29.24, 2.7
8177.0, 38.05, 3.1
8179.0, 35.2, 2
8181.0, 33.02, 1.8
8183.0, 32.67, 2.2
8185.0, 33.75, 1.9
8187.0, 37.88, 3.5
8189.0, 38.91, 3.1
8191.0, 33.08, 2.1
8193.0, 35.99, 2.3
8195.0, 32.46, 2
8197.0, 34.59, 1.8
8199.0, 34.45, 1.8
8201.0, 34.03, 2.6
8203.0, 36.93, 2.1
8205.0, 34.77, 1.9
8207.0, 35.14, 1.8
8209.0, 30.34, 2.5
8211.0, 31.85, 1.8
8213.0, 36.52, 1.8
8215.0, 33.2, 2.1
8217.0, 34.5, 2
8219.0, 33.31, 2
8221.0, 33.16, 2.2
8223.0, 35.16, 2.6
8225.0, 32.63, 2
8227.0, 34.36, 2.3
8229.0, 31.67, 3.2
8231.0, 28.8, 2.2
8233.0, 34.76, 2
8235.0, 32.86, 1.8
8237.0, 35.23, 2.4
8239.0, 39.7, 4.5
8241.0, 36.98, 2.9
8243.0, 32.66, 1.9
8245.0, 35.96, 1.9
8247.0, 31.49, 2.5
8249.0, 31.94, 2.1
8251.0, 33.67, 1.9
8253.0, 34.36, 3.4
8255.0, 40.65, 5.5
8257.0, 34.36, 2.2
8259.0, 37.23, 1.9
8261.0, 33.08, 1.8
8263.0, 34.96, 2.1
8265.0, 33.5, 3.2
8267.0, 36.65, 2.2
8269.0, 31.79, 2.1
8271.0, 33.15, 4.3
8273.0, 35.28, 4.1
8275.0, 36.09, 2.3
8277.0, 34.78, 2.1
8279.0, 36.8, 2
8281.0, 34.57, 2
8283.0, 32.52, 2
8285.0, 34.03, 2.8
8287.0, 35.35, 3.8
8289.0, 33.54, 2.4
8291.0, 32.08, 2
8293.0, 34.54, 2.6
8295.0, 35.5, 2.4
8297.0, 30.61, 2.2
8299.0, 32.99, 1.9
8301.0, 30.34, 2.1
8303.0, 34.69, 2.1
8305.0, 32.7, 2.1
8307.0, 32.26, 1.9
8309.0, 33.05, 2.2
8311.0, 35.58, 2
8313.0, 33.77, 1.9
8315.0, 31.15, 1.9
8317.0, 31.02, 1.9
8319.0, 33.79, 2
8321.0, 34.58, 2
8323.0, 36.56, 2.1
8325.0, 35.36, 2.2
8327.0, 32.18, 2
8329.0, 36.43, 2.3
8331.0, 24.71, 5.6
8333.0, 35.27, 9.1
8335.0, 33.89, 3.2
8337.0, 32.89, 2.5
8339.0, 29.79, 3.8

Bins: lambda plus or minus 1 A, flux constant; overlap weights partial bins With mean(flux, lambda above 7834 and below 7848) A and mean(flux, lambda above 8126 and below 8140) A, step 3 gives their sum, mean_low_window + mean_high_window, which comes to 71.1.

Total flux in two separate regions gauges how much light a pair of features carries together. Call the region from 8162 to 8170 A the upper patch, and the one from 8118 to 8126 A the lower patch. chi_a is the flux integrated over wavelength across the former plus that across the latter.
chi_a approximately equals 566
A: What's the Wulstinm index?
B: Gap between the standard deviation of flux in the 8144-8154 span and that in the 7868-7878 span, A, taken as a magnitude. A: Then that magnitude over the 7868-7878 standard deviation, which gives 0.3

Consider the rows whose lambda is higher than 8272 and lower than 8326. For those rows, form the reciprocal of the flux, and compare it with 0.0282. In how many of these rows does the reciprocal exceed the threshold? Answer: 22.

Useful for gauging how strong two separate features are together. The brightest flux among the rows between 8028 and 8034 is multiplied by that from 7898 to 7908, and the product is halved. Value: 621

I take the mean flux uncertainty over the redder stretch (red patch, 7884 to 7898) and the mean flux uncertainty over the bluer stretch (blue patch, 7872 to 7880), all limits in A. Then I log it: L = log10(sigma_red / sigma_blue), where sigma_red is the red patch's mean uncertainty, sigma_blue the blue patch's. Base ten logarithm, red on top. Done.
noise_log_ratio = 0.01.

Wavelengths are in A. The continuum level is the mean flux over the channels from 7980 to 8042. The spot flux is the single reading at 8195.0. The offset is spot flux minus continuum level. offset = -2.0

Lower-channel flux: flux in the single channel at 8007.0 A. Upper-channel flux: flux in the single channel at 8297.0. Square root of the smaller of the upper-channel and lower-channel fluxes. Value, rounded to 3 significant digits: 5.53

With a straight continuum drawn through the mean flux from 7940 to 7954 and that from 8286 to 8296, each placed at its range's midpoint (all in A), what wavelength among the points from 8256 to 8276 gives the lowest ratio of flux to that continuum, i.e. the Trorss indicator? 8269.0 A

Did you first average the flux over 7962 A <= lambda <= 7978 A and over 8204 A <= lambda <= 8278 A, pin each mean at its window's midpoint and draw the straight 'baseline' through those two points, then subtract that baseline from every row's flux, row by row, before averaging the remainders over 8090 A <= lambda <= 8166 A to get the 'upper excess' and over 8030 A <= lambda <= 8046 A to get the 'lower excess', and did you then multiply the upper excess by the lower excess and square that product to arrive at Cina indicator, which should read 0.3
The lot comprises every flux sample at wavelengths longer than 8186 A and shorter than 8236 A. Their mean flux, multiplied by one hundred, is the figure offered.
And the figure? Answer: 3405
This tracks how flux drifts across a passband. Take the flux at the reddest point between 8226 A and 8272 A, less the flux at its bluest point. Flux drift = -1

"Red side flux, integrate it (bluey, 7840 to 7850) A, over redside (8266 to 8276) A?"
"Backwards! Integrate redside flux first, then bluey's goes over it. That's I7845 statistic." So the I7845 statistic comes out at 1.06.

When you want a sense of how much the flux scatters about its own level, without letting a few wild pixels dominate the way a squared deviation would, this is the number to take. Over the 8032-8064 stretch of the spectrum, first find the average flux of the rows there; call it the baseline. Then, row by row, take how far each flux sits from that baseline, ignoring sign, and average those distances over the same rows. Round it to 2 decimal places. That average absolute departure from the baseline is 2.04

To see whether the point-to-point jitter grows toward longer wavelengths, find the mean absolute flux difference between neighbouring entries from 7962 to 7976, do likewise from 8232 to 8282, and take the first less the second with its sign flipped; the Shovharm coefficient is -1.0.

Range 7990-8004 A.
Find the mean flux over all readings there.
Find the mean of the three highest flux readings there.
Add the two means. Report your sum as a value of 70.9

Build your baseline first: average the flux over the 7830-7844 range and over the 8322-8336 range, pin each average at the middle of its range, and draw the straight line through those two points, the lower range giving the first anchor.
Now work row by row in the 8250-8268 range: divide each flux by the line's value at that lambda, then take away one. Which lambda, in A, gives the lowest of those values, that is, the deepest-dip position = 8261.0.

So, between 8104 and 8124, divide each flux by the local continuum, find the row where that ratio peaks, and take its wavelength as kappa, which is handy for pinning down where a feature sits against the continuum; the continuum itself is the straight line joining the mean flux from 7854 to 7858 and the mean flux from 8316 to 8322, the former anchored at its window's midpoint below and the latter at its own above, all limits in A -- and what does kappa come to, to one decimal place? 8123.0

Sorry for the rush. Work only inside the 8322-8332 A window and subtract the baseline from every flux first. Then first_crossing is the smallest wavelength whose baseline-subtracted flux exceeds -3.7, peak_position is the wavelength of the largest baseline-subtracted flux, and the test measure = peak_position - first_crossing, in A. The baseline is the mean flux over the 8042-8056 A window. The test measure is 0 A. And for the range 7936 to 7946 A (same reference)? 0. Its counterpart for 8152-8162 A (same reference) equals 0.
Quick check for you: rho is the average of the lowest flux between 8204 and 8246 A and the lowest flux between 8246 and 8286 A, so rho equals 30.1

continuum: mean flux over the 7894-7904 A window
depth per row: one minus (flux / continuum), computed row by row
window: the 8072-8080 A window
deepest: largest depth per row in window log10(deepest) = -0.9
